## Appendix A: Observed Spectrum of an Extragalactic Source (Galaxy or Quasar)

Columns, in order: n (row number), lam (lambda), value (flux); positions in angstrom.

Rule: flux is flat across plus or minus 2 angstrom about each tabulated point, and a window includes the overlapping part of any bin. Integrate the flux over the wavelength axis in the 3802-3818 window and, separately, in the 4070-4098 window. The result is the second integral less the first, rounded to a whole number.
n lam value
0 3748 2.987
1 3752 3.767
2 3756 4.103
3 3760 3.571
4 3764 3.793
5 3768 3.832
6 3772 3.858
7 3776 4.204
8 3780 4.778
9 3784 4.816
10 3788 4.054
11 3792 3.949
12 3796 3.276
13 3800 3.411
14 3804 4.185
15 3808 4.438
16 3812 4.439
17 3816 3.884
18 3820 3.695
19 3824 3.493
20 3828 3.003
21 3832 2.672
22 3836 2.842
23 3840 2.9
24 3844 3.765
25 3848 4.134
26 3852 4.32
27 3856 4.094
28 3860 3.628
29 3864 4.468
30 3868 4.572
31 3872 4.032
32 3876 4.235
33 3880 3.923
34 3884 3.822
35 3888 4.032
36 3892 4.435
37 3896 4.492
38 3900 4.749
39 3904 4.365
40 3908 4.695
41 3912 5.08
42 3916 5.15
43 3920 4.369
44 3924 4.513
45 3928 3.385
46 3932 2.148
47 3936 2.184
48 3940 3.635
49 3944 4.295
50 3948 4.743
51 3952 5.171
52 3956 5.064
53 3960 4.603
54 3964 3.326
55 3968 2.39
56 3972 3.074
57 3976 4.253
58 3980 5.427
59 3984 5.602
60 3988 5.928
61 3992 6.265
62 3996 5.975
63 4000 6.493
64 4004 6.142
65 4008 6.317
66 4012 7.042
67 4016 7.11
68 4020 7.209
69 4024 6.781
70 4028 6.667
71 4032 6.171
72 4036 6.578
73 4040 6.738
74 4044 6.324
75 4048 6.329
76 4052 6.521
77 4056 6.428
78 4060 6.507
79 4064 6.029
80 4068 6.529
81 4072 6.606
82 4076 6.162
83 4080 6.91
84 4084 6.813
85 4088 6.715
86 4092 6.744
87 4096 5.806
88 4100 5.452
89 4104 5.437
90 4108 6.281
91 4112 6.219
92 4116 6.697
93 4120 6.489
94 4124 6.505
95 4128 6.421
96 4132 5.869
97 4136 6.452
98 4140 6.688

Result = 115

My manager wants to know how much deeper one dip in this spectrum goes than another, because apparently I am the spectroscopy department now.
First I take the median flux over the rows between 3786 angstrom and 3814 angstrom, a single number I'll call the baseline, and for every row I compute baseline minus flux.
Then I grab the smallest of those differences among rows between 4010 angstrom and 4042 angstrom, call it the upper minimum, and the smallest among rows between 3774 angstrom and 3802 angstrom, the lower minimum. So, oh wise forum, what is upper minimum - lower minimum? -2.4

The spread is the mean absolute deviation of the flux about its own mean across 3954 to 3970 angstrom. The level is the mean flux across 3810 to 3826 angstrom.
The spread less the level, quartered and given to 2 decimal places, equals -0.72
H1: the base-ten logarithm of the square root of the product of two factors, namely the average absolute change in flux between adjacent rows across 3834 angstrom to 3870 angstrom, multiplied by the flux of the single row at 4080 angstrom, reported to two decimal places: 0.21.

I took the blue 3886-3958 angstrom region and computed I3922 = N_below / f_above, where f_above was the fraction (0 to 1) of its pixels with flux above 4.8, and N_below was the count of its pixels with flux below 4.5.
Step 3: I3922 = 45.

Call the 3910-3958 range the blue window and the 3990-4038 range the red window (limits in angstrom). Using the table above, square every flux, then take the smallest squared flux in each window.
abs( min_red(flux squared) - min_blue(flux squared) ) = 31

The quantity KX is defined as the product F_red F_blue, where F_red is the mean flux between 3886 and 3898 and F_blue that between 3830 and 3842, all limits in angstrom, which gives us 12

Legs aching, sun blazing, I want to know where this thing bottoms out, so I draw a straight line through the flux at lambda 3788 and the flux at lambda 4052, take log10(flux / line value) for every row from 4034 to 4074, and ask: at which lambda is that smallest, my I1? 4064 angstrom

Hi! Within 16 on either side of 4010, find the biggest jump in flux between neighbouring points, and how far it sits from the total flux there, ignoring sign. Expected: 52.3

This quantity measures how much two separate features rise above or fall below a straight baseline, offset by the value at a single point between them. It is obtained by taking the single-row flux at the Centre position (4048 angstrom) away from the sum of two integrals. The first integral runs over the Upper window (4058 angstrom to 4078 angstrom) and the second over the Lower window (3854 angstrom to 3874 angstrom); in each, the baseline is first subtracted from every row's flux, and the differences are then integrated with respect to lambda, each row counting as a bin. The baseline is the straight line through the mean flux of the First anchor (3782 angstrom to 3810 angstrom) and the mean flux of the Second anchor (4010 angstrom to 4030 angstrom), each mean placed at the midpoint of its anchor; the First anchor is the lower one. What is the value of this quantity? -46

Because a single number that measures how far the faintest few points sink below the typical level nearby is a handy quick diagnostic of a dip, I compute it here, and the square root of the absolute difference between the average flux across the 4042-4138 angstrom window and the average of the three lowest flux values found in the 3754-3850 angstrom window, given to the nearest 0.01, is 1.88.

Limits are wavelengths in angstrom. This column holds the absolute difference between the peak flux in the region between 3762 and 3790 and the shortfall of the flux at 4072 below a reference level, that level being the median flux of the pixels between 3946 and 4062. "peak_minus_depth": 5.2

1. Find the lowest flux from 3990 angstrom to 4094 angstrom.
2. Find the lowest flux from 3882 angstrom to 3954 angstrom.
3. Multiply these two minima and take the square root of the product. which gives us 3.6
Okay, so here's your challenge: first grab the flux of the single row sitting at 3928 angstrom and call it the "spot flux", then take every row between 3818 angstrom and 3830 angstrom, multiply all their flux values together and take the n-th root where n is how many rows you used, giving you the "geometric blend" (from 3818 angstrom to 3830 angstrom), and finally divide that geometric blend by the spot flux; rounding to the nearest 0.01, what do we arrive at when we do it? 1.00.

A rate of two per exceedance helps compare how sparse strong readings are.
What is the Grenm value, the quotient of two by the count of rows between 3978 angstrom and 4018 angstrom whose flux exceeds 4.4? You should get 0.2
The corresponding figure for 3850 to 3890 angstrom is 1.0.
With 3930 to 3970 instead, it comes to 0.5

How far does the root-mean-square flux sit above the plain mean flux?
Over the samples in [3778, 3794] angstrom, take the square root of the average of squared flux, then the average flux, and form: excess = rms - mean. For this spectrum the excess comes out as 0.018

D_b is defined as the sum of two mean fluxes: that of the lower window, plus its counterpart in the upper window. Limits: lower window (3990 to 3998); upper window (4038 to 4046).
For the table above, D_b 13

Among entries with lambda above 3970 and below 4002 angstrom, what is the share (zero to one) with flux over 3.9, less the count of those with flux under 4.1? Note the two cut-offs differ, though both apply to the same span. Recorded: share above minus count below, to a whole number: 0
